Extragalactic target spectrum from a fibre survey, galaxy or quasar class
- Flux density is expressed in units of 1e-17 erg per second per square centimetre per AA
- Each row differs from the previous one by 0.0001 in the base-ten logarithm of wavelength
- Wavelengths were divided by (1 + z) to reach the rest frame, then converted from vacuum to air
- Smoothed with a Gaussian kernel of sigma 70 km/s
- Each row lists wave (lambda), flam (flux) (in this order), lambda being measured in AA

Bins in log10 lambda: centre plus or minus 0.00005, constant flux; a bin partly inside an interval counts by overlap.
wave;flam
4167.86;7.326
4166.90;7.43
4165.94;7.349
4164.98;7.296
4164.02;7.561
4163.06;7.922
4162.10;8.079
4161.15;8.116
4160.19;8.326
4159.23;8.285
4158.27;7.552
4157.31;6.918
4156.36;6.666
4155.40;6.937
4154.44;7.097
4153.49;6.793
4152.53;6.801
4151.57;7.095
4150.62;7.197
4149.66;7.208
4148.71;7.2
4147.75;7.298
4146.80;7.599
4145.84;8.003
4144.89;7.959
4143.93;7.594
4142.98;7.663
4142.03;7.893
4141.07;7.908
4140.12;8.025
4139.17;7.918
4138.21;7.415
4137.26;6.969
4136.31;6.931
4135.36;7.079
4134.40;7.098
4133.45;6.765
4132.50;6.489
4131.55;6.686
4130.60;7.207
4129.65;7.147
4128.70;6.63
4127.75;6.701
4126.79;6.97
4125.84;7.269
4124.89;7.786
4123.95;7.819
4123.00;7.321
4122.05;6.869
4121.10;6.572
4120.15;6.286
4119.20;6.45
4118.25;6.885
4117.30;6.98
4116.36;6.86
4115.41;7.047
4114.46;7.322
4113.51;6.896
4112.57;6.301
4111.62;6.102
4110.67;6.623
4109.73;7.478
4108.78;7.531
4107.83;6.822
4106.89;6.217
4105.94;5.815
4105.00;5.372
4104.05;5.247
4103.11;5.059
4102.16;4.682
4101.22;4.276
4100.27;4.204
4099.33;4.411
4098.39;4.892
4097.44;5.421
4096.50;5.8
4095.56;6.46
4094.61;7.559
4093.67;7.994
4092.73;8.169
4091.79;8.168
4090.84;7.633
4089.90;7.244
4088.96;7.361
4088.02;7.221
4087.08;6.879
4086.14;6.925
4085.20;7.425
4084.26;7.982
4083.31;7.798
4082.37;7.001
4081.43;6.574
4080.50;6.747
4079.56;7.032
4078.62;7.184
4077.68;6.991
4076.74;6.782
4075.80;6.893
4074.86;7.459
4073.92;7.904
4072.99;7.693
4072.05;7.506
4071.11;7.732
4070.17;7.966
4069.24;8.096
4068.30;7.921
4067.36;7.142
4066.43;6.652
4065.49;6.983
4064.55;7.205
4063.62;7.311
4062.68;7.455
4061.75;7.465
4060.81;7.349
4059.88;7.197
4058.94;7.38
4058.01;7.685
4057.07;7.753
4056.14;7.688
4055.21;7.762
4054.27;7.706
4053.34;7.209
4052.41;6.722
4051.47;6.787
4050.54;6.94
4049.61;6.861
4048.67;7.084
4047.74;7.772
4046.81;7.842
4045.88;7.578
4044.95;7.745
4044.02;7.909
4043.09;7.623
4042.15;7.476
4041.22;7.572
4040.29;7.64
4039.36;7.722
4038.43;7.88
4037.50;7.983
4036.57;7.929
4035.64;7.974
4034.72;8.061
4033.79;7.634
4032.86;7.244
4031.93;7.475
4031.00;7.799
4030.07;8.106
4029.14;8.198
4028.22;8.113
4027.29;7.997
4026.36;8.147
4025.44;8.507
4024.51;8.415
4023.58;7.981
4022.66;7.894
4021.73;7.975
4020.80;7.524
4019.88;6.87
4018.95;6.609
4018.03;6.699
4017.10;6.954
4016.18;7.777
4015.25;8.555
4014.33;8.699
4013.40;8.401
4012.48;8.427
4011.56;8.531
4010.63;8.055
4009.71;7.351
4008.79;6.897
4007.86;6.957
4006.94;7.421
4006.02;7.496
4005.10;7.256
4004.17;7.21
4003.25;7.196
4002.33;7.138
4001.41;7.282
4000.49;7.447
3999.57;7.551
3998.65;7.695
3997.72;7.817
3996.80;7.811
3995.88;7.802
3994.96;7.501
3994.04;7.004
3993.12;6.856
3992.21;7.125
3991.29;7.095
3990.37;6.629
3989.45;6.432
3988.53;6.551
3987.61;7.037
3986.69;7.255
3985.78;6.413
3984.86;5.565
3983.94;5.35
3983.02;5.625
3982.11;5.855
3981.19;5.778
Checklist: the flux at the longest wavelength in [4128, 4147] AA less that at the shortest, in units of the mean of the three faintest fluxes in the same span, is 0.1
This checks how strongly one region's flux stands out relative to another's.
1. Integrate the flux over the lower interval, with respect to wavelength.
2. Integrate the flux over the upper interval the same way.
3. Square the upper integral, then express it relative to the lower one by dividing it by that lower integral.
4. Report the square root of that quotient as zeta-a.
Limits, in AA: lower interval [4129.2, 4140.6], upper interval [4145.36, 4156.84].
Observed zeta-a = 9.1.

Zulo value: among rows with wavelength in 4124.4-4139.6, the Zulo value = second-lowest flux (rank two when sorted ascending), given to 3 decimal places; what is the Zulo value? 6.630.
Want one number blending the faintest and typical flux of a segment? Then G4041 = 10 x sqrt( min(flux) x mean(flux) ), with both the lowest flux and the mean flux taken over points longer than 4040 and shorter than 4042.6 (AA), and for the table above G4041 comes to 75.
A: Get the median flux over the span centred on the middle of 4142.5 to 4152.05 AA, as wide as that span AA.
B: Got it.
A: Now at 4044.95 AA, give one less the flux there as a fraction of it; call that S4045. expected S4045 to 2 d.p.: -0.04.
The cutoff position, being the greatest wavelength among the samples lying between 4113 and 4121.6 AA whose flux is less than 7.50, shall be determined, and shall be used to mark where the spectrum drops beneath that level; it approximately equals 4121.10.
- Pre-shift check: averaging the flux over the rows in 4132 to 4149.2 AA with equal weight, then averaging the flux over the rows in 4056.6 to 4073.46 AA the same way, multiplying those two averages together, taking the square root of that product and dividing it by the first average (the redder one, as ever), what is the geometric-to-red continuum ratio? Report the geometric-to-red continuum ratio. 1.00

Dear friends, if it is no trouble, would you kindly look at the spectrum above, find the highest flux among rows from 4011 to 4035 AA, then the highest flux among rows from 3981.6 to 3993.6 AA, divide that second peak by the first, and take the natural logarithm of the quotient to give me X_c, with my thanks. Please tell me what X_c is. -0.18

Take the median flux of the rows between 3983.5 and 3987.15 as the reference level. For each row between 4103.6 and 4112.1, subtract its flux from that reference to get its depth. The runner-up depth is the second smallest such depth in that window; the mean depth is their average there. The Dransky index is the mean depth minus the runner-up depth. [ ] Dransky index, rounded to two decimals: 1.12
